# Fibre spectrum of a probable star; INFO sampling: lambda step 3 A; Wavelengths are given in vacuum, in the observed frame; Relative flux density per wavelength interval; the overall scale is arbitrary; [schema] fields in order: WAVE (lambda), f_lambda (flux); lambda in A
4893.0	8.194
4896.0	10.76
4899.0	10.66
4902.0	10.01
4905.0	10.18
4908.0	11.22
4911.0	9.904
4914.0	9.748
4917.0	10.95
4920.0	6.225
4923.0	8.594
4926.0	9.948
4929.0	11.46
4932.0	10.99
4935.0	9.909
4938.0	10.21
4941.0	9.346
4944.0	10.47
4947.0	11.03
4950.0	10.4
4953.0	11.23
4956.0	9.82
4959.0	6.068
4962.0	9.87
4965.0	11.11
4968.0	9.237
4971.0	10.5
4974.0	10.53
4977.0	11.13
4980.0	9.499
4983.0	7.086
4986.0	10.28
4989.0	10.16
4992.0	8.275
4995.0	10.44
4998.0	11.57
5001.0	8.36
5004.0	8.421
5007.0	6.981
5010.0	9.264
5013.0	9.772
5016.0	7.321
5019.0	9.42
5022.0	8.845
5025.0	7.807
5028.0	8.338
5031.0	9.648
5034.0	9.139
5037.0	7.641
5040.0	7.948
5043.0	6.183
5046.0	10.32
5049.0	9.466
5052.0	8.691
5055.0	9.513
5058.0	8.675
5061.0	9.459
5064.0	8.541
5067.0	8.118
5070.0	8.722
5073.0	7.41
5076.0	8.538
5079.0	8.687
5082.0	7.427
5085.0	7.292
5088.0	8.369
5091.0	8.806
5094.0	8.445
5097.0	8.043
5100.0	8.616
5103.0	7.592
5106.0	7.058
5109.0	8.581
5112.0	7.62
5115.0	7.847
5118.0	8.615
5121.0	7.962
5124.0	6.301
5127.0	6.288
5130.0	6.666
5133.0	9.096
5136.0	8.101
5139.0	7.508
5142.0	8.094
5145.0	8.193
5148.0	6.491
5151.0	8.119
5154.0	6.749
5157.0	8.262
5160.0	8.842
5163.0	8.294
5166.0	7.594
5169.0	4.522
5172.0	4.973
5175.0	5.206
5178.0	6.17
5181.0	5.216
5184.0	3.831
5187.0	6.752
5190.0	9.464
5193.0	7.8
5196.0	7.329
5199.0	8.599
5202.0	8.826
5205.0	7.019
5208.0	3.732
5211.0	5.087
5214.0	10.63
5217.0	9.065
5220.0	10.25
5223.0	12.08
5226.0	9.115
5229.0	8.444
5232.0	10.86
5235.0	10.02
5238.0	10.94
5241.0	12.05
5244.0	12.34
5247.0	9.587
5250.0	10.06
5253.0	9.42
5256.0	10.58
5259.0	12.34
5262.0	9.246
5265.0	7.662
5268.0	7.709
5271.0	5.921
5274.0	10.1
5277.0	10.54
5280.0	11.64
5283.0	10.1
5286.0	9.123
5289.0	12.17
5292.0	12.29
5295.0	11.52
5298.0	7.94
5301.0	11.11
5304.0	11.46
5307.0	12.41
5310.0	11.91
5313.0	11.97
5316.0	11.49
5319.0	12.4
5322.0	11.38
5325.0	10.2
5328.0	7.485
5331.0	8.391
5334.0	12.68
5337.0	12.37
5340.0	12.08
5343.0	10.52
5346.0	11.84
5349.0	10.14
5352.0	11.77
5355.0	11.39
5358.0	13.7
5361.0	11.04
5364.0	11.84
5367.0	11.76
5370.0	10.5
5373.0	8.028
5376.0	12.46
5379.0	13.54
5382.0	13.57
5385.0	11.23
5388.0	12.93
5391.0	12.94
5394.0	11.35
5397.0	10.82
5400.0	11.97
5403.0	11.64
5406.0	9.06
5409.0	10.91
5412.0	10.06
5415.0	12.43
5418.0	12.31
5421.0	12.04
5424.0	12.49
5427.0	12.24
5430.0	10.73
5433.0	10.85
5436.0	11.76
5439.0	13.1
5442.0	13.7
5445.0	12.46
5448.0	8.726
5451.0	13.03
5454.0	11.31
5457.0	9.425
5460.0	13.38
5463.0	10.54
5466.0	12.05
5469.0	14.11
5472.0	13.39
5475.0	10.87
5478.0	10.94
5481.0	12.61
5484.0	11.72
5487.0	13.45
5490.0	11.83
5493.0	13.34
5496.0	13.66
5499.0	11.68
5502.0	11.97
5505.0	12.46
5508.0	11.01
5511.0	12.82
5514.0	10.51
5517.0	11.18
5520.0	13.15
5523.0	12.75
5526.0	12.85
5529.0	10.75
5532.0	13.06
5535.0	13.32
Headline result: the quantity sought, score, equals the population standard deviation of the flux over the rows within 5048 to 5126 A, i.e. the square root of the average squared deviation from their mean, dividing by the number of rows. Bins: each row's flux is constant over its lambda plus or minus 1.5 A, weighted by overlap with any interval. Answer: 0.76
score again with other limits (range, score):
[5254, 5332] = 1.82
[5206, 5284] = 2.12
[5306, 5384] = 1.55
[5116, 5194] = 1.46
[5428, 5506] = 1.34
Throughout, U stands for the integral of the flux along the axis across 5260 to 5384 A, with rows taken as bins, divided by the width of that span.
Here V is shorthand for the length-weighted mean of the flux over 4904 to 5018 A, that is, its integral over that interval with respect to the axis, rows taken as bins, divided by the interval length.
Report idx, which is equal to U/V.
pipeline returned 1.1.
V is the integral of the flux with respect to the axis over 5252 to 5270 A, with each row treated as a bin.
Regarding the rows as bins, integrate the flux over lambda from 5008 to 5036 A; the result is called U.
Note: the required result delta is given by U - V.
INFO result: 77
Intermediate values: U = 246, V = 169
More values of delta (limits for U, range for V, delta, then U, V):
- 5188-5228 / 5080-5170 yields -362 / 335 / 696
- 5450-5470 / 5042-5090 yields -170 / 238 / 408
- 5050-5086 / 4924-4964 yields -98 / 304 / 402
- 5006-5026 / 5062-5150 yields -525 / 171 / 696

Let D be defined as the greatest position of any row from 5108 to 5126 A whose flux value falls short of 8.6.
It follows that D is 5124.0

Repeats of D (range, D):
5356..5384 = 5373.0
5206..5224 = 5211.0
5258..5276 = 5271.0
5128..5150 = 5148.0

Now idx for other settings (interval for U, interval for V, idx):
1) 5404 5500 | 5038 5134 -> 1.5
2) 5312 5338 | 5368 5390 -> 0.9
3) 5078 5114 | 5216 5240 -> 0.8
